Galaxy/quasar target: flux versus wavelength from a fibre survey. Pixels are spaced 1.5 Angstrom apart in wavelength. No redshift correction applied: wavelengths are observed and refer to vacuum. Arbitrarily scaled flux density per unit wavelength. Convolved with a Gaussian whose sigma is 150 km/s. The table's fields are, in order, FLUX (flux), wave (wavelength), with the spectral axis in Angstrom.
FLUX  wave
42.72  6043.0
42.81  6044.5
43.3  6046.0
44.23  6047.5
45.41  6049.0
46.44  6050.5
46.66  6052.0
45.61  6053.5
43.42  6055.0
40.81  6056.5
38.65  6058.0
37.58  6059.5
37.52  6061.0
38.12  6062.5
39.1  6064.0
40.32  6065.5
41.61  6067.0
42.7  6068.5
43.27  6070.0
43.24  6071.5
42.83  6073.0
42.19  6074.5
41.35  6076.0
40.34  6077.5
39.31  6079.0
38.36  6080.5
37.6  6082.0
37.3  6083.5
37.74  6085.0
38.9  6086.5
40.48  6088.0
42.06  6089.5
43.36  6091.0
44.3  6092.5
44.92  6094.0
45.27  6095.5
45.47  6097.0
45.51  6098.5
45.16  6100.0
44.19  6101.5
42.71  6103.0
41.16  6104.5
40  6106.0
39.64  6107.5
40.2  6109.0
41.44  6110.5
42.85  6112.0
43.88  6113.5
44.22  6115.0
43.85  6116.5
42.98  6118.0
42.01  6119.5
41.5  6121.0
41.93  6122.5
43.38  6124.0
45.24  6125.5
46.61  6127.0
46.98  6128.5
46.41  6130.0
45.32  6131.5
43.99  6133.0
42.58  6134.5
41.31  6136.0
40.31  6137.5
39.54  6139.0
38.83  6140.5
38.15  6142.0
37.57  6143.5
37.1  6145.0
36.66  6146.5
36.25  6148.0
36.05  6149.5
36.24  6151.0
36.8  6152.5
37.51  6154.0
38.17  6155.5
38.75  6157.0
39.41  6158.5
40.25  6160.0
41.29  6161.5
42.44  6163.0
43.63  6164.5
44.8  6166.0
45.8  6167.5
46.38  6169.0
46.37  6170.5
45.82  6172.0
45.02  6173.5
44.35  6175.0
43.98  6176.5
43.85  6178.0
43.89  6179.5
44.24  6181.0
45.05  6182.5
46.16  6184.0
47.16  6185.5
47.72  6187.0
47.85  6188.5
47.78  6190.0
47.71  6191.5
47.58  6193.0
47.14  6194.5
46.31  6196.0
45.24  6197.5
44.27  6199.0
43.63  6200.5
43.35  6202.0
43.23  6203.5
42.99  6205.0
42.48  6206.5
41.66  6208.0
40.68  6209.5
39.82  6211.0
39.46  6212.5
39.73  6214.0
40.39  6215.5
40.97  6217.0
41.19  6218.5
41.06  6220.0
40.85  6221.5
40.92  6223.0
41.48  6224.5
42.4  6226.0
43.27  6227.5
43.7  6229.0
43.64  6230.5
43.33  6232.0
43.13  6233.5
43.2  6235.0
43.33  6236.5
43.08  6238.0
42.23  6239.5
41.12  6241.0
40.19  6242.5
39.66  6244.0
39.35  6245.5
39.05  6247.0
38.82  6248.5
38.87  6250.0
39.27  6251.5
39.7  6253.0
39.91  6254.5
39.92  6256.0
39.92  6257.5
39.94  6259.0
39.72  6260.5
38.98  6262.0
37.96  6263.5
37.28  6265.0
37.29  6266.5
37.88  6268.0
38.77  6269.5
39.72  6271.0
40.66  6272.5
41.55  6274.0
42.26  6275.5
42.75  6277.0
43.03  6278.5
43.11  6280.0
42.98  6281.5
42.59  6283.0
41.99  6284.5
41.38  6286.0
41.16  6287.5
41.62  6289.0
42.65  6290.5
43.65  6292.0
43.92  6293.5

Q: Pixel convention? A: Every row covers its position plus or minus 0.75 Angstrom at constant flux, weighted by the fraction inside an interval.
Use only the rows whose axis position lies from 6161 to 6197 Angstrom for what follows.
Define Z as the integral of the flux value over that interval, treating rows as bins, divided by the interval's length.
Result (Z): 46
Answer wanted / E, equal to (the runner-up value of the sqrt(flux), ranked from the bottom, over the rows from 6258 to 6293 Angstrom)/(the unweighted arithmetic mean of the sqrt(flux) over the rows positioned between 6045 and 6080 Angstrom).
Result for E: 0.94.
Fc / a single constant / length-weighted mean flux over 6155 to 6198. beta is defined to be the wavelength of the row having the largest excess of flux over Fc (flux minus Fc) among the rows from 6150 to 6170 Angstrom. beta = 6169.0 Angstrom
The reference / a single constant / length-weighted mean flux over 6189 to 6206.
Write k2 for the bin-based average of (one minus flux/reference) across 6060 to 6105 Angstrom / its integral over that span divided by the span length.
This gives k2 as 0.08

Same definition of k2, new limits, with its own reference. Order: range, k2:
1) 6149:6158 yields 0.18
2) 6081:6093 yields 0.12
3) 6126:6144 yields 0.07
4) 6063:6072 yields 0.08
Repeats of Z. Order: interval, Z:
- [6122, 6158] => 40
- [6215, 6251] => 41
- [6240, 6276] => 39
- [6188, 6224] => 43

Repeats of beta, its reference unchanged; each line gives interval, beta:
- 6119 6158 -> 6128.5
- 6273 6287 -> 6280.0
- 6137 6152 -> 6137.5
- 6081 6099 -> 6098.5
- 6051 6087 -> 6052.0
